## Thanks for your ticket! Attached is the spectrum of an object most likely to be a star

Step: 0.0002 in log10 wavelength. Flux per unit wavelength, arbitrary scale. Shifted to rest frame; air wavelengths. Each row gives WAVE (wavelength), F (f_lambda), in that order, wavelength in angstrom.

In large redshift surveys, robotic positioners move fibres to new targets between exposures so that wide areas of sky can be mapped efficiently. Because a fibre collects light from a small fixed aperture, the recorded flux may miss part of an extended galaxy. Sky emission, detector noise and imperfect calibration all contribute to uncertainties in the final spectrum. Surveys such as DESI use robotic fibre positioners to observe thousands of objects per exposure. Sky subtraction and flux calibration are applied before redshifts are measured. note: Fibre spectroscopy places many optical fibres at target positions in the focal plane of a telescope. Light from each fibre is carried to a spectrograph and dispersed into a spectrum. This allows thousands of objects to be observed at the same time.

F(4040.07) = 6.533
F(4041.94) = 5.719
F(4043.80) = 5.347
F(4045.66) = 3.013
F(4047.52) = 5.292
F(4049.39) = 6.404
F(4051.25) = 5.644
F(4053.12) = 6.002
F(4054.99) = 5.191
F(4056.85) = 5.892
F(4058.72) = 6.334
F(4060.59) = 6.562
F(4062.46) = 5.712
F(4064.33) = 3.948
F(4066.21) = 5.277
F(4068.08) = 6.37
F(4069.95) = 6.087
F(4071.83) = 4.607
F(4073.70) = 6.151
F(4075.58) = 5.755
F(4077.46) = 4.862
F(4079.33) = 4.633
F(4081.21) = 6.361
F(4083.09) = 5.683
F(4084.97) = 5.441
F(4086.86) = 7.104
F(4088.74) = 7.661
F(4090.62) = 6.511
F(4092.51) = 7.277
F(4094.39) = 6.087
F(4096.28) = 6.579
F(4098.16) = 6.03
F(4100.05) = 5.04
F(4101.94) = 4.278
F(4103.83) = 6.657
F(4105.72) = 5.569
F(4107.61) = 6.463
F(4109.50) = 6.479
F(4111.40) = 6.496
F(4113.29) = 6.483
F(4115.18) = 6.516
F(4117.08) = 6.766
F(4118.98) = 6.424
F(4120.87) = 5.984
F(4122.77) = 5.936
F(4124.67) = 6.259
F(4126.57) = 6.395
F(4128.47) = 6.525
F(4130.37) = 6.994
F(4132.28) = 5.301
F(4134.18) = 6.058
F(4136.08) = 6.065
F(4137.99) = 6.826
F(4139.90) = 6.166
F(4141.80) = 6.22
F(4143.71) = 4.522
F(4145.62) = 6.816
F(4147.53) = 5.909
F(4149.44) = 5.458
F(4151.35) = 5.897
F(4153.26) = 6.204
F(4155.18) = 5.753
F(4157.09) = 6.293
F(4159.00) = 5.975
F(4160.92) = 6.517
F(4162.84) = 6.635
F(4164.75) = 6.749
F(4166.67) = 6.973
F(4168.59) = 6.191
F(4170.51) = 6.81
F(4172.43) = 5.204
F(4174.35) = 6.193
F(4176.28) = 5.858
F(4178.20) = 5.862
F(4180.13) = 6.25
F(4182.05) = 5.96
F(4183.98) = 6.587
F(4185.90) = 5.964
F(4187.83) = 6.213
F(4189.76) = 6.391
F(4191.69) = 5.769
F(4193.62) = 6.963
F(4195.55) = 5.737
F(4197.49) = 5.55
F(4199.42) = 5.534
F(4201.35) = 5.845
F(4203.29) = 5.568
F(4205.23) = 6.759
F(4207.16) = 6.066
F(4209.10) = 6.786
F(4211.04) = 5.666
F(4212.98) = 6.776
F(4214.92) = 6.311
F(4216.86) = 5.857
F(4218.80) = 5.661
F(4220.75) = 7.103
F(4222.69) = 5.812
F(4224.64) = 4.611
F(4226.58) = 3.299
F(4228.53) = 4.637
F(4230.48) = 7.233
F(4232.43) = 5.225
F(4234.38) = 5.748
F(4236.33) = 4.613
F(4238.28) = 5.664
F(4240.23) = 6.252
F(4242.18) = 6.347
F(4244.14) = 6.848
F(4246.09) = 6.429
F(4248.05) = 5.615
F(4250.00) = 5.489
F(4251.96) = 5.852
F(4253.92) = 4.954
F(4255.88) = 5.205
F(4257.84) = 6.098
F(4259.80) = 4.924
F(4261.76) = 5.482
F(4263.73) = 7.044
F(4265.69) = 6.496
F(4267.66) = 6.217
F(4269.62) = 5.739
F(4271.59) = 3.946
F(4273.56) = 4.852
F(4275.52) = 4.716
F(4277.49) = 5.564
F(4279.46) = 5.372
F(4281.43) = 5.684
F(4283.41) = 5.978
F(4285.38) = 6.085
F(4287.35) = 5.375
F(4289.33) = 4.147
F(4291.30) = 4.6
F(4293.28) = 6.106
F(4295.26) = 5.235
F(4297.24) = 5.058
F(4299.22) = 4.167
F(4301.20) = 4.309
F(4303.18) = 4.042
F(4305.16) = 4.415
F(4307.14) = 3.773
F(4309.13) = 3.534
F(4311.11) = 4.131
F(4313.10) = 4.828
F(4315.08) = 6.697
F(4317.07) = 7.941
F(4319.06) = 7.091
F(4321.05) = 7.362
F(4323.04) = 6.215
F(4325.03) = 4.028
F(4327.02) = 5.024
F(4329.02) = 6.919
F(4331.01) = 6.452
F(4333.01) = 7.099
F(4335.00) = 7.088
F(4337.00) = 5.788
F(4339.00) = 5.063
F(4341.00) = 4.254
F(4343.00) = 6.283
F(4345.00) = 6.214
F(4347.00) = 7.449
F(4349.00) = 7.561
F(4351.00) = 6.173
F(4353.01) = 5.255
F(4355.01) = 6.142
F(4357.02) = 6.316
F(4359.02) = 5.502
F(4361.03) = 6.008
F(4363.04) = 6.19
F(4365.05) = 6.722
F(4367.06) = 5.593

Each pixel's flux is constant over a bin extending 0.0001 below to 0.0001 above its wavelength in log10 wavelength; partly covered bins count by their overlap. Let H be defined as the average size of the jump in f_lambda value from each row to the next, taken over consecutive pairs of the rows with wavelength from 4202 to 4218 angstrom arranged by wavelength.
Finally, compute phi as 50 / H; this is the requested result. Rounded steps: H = 0.82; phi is 61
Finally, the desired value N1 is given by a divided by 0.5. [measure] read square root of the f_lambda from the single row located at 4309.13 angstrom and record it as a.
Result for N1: 3.8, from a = 1.88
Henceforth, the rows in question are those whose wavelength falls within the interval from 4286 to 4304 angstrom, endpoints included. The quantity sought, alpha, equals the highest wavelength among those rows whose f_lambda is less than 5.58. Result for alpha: 4303.18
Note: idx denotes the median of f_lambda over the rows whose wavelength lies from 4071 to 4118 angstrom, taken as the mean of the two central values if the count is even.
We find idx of 6.36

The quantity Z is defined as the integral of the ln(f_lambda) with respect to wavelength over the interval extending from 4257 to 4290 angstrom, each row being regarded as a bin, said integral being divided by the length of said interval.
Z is 1.70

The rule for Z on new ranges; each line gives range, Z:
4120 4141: 1.83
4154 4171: 1.86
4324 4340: 1.76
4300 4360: 1.73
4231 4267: 1.75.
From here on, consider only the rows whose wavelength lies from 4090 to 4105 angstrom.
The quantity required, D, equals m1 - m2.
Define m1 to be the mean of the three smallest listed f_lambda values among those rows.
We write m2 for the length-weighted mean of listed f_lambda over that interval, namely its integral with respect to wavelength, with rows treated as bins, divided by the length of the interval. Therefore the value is -0.92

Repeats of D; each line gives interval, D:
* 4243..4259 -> -0.59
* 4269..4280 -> -0.49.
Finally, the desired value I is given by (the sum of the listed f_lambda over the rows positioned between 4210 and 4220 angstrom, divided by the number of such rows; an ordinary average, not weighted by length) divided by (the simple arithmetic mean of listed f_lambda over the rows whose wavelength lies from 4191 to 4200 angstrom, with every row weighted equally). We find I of 1.02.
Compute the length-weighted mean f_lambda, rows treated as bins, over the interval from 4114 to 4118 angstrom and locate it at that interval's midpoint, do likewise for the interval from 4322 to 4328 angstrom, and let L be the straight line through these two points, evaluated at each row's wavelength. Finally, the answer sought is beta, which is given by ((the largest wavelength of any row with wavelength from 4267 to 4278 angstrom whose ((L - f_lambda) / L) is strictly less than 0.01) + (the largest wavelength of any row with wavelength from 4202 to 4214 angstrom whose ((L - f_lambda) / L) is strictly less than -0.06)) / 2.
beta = 4245.2 angstrom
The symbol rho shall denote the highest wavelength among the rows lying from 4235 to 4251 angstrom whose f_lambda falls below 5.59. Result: 4250.00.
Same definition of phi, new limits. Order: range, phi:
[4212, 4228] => 55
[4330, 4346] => 63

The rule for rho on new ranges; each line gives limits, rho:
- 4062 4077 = 4071.83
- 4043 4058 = 4054.99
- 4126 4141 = 4132.28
